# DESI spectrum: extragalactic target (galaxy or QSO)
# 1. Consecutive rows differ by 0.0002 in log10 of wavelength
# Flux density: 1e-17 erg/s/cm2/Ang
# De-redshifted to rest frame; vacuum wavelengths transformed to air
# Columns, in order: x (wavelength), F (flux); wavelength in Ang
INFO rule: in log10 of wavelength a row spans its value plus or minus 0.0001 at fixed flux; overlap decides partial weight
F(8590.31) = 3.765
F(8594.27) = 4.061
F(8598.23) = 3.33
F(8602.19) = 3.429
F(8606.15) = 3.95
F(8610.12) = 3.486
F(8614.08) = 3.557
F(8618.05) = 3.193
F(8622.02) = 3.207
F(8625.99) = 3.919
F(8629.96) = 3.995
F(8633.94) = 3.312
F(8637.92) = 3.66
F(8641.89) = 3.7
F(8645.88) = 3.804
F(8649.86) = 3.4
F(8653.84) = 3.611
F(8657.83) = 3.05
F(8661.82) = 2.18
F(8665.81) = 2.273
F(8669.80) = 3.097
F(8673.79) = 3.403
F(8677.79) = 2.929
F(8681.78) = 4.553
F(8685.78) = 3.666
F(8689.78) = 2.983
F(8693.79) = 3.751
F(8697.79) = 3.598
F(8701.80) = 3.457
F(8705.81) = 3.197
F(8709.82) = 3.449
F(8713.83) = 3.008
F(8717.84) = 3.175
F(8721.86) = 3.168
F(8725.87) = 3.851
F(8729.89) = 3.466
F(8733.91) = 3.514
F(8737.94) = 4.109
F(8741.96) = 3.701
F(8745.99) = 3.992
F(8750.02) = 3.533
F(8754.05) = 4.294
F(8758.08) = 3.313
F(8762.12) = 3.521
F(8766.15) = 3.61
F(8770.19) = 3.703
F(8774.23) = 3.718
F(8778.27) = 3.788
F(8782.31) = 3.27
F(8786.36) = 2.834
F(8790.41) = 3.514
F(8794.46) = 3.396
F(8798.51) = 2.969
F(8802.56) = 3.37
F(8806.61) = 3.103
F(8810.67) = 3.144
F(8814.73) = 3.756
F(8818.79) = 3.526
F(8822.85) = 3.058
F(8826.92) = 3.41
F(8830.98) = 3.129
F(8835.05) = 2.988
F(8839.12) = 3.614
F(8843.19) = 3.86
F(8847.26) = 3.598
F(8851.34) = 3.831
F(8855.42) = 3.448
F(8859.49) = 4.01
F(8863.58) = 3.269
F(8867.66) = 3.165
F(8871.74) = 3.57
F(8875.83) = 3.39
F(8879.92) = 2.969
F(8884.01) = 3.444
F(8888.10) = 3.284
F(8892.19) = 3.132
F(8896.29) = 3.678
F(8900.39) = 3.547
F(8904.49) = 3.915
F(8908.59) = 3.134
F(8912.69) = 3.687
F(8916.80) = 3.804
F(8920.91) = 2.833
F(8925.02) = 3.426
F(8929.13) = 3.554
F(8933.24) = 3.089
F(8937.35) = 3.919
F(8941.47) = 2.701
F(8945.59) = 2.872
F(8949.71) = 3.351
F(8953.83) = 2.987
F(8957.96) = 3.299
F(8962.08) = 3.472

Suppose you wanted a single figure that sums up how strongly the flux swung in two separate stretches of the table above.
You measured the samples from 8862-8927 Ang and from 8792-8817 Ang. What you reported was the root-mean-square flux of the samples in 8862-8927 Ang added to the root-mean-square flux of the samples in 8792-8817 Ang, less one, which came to 5.70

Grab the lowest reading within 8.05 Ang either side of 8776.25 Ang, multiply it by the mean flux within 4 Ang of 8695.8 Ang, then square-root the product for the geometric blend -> 3.47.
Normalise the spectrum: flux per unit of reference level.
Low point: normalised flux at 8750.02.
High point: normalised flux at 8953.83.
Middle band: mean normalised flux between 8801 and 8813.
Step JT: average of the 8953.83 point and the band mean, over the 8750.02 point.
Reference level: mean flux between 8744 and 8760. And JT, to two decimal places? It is 0.88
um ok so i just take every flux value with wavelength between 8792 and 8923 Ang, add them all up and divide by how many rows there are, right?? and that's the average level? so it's 3.41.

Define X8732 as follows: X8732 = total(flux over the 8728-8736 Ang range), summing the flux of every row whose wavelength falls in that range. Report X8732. 6.98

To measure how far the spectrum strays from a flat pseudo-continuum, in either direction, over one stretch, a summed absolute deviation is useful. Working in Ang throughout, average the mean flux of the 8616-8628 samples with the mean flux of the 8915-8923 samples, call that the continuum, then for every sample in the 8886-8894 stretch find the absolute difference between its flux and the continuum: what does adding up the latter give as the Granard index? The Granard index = 0.3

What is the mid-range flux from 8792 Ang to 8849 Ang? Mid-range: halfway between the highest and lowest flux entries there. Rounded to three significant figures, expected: 3.41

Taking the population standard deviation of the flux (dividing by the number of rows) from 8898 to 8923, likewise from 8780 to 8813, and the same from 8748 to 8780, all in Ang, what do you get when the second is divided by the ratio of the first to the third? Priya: 0.2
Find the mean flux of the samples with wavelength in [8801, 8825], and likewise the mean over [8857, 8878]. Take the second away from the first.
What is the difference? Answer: -0.15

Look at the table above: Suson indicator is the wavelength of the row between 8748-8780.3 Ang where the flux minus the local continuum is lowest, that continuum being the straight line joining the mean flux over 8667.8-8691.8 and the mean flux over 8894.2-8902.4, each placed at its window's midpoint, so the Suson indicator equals 8758.08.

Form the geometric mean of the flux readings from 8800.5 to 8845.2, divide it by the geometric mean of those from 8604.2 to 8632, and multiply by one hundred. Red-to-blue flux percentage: 93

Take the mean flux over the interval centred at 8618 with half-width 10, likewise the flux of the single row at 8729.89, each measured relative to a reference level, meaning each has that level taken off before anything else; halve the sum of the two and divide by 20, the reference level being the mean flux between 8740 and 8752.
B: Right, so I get -0.014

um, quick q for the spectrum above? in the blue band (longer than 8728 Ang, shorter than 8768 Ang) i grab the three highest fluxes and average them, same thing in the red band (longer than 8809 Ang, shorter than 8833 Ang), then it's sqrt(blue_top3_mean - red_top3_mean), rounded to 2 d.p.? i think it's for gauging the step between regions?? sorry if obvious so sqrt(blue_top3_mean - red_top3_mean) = 0.75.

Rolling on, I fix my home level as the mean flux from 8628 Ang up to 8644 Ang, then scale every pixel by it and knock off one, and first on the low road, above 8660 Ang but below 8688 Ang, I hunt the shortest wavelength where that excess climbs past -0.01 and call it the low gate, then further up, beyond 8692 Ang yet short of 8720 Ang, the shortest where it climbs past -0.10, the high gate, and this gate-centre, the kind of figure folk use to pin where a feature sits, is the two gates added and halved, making 8687.8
